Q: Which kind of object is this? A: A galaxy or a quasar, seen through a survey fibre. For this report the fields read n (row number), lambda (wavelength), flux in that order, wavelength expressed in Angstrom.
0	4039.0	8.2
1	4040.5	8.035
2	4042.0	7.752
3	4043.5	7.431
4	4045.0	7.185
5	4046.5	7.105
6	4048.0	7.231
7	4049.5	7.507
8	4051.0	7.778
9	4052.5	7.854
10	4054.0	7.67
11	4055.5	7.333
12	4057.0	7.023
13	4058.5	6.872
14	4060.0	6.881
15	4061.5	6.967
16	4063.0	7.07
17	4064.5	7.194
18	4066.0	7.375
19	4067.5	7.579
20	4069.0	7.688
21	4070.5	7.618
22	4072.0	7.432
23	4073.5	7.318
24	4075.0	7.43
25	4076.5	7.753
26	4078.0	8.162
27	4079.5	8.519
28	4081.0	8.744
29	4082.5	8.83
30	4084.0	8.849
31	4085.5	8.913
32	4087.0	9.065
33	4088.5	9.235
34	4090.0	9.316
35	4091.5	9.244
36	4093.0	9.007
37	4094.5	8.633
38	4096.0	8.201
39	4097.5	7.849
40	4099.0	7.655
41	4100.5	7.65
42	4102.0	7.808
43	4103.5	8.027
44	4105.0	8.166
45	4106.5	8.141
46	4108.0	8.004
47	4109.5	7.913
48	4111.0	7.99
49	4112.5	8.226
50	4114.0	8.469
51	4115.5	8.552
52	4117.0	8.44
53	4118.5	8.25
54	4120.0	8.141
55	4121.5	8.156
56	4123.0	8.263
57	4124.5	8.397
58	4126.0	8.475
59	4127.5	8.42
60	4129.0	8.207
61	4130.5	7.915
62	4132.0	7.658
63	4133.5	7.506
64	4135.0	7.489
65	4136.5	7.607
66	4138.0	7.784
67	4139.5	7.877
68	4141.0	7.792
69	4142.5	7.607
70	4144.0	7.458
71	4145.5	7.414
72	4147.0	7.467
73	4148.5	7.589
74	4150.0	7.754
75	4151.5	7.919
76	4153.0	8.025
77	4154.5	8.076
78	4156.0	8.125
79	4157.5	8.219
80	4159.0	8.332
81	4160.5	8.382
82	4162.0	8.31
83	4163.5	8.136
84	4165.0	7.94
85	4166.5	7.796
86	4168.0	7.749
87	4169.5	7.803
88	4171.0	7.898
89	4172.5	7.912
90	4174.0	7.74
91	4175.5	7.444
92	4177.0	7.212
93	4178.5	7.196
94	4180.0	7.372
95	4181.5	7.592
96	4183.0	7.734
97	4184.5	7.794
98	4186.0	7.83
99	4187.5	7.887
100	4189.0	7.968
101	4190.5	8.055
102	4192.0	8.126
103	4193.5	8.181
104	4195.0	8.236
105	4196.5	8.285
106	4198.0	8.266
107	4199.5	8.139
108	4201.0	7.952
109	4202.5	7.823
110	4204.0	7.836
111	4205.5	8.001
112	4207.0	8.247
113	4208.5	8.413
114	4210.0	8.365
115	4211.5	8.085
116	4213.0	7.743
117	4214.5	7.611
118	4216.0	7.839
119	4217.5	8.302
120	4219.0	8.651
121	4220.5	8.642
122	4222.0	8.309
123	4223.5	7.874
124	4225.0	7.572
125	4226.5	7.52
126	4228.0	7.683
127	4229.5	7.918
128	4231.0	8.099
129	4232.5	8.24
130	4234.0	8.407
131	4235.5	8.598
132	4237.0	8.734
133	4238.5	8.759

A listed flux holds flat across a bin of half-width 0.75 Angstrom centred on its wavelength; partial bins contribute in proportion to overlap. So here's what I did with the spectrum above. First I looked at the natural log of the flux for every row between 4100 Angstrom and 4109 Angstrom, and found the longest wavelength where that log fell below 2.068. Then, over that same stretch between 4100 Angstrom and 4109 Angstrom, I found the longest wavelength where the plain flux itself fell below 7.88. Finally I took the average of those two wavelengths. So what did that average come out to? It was 4102.0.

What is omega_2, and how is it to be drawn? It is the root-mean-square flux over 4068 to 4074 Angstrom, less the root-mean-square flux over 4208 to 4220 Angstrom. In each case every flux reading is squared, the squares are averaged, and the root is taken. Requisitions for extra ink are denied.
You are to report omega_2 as -0.62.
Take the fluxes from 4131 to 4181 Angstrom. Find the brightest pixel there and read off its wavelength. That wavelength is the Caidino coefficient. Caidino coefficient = 4160.5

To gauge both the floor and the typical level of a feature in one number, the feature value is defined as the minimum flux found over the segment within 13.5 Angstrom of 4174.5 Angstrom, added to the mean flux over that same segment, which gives 14.9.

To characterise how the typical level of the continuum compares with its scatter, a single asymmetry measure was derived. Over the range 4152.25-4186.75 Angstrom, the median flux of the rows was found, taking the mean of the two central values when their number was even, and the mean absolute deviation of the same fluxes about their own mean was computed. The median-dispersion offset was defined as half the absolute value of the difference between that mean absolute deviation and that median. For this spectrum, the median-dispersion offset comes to 3.79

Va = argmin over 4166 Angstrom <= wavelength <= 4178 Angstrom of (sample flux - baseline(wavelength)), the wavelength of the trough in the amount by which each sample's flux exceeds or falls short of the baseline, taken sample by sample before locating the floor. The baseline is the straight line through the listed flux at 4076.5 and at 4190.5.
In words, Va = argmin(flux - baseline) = 4177.0 Angstrom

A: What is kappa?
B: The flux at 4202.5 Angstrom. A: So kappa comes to 7.823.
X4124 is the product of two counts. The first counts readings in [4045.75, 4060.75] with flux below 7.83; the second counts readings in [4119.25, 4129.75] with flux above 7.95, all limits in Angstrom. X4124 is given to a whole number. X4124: 63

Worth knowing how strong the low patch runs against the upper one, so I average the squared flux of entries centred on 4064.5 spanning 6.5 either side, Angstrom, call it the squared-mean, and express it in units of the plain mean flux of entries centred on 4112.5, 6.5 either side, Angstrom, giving 6.4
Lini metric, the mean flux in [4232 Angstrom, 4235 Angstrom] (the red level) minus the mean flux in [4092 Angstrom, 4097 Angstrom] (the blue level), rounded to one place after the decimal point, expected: -0.3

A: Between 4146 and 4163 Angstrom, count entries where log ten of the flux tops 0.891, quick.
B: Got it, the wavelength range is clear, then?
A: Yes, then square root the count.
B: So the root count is 2.8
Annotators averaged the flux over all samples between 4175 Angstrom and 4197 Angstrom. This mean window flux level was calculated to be 7.79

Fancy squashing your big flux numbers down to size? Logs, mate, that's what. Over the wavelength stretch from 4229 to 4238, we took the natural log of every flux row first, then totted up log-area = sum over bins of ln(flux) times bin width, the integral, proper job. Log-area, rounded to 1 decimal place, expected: 19.1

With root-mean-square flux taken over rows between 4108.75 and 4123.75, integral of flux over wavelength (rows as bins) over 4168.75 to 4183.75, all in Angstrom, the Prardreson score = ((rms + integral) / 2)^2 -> 3727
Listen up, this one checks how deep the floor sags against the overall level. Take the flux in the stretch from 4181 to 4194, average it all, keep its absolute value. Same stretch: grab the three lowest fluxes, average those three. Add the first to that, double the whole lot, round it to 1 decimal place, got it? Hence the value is 31.2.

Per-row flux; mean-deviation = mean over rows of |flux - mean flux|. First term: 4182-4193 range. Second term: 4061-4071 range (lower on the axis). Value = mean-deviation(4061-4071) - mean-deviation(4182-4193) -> 0.12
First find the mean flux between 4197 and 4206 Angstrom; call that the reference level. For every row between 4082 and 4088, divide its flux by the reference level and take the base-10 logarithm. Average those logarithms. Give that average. 0.047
